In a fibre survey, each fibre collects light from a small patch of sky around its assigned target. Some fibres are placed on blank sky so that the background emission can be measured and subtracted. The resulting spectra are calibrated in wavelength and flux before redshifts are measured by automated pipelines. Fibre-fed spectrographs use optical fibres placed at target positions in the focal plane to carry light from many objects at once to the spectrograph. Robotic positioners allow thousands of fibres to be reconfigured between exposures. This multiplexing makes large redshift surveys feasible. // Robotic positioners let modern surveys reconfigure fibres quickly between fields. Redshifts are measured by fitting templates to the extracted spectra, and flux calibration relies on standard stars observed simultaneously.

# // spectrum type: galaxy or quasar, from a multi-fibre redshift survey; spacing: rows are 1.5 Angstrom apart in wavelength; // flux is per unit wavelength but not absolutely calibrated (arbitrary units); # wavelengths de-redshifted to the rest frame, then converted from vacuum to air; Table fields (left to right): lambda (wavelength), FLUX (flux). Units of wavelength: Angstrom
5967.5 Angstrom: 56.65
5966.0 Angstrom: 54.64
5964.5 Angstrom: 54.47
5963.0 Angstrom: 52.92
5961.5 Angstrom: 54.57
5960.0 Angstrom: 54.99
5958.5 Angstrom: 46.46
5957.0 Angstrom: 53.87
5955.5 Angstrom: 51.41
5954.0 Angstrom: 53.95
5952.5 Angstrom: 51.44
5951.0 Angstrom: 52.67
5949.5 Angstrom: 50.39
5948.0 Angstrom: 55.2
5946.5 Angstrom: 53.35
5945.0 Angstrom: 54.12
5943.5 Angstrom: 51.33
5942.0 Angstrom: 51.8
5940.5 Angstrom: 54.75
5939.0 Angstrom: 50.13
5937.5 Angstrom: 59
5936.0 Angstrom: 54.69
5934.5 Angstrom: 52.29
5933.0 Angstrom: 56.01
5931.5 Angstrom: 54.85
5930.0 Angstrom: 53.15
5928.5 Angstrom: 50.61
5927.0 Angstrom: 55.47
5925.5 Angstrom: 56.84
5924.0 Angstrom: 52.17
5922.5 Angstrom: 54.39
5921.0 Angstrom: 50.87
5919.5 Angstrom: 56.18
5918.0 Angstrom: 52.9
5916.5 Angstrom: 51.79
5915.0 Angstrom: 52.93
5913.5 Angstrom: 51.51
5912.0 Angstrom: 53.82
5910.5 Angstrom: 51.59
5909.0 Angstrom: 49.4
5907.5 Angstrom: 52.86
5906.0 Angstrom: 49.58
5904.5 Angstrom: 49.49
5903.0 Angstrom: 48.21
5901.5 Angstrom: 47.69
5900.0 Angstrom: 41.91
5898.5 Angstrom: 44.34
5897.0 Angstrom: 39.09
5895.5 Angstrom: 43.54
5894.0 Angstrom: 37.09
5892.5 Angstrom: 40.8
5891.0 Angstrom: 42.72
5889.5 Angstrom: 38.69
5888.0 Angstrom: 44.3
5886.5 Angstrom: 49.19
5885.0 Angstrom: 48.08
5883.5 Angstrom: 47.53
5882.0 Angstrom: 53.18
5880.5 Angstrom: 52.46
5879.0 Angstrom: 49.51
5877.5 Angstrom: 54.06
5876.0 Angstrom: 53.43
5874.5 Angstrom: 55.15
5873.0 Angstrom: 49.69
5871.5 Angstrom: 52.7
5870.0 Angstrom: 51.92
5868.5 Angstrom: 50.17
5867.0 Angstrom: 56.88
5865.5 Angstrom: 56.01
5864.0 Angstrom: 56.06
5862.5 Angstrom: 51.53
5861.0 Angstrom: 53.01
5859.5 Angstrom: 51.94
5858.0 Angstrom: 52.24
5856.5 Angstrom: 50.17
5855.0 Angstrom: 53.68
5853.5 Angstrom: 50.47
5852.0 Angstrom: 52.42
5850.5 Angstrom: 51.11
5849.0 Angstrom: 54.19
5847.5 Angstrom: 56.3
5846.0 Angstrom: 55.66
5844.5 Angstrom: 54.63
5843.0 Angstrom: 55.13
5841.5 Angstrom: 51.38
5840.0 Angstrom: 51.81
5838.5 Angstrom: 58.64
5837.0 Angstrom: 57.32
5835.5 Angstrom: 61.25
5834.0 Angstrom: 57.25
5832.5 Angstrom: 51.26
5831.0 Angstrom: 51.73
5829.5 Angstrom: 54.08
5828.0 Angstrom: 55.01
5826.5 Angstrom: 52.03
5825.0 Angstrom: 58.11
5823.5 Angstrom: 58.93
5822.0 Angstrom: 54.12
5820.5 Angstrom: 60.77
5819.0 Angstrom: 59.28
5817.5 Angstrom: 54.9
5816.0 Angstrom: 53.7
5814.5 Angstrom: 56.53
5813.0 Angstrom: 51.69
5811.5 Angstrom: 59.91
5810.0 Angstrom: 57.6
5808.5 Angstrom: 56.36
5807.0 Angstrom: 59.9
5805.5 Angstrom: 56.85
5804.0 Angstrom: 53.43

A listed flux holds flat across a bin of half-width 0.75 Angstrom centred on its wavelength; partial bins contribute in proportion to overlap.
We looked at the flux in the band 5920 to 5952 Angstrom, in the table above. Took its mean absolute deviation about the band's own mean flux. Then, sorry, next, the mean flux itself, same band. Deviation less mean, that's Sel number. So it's -51.6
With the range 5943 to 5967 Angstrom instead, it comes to -51.2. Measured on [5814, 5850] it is -53.2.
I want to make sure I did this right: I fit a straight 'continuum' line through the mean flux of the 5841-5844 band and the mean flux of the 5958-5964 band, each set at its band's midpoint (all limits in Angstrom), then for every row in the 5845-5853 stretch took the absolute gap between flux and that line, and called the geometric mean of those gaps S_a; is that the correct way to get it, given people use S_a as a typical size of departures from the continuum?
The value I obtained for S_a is 1.6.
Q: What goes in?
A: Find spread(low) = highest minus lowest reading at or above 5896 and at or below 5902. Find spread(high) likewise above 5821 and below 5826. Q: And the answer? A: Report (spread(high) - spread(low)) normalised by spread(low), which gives -0.44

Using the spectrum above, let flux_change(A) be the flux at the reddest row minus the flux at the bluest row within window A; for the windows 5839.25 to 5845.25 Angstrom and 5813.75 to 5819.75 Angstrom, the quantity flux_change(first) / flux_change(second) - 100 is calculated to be -99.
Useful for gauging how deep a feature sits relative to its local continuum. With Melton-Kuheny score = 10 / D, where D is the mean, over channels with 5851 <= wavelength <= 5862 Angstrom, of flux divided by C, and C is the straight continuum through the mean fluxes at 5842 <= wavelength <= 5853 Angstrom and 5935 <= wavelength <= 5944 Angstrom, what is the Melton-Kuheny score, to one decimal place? 10.4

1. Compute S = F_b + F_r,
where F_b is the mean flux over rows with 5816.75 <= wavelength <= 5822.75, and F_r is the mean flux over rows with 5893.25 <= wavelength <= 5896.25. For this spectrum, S 98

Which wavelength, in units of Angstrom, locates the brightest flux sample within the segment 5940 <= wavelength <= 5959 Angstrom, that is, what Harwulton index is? 5948.0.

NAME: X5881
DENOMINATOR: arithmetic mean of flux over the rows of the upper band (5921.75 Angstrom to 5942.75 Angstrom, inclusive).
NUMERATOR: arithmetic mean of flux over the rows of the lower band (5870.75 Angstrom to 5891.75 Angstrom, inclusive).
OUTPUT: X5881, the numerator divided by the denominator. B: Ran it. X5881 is 0.91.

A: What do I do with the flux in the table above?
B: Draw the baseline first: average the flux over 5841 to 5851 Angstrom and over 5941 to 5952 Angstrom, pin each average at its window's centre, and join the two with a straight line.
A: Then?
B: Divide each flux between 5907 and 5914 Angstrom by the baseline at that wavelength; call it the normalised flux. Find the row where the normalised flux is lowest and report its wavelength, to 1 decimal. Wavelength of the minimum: 5909.0 Angstrom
